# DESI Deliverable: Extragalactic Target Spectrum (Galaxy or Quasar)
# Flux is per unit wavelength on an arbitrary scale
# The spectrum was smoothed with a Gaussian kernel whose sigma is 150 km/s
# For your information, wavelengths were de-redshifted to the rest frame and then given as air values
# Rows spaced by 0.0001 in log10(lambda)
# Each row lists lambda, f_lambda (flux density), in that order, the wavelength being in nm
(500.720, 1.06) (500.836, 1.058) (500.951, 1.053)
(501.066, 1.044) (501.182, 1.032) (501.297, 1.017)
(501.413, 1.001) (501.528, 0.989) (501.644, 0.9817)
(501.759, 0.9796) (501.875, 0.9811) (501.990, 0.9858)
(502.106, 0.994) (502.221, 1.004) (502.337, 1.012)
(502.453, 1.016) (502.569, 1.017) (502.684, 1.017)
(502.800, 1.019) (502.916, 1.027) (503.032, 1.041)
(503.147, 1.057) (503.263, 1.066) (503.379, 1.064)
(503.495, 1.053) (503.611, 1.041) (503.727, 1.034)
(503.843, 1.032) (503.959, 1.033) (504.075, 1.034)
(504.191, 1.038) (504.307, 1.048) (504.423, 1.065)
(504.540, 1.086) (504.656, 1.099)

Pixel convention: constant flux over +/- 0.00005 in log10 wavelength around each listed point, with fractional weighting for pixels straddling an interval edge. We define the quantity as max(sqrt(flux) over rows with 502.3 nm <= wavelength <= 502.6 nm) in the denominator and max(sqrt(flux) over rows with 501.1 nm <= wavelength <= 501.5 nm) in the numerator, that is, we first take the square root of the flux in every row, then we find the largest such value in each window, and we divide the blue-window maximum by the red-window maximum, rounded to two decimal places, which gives 1.01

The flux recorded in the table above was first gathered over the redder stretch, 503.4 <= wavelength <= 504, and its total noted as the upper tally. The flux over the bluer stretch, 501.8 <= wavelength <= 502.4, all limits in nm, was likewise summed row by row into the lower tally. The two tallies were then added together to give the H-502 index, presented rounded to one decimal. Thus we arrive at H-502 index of 10.2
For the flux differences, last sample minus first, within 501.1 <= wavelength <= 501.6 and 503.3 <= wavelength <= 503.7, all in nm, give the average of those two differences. -0.033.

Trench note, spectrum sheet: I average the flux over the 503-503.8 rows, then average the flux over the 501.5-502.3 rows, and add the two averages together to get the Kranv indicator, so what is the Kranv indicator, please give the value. 2.04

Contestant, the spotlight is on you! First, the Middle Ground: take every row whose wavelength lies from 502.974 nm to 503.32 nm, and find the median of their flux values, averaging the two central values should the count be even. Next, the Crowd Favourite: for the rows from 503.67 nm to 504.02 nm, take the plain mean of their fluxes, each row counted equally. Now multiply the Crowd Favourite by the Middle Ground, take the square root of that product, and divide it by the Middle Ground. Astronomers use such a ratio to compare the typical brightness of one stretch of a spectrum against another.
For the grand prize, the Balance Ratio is 0.99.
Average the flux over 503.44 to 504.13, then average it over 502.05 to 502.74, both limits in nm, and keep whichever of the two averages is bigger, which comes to 1.04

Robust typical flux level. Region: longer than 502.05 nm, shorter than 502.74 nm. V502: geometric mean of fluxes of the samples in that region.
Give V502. 1.01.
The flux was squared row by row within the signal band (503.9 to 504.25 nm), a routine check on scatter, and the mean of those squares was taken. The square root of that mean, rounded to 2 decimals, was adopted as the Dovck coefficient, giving 1.04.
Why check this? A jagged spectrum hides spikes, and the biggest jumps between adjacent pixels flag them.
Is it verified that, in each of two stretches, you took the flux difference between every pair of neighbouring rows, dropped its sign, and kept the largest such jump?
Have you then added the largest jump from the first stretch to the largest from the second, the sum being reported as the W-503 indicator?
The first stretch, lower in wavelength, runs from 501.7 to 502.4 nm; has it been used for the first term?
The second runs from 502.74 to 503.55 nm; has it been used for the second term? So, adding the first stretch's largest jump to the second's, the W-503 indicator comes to 0.0260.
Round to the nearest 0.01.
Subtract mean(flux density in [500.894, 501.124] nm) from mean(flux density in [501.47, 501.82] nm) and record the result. -0.07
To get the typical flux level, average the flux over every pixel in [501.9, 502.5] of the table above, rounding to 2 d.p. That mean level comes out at 1.00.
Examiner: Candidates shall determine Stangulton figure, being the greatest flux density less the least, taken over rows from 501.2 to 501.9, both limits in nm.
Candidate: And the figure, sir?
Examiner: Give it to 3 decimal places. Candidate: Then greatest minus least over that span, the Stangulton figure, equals 0.037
